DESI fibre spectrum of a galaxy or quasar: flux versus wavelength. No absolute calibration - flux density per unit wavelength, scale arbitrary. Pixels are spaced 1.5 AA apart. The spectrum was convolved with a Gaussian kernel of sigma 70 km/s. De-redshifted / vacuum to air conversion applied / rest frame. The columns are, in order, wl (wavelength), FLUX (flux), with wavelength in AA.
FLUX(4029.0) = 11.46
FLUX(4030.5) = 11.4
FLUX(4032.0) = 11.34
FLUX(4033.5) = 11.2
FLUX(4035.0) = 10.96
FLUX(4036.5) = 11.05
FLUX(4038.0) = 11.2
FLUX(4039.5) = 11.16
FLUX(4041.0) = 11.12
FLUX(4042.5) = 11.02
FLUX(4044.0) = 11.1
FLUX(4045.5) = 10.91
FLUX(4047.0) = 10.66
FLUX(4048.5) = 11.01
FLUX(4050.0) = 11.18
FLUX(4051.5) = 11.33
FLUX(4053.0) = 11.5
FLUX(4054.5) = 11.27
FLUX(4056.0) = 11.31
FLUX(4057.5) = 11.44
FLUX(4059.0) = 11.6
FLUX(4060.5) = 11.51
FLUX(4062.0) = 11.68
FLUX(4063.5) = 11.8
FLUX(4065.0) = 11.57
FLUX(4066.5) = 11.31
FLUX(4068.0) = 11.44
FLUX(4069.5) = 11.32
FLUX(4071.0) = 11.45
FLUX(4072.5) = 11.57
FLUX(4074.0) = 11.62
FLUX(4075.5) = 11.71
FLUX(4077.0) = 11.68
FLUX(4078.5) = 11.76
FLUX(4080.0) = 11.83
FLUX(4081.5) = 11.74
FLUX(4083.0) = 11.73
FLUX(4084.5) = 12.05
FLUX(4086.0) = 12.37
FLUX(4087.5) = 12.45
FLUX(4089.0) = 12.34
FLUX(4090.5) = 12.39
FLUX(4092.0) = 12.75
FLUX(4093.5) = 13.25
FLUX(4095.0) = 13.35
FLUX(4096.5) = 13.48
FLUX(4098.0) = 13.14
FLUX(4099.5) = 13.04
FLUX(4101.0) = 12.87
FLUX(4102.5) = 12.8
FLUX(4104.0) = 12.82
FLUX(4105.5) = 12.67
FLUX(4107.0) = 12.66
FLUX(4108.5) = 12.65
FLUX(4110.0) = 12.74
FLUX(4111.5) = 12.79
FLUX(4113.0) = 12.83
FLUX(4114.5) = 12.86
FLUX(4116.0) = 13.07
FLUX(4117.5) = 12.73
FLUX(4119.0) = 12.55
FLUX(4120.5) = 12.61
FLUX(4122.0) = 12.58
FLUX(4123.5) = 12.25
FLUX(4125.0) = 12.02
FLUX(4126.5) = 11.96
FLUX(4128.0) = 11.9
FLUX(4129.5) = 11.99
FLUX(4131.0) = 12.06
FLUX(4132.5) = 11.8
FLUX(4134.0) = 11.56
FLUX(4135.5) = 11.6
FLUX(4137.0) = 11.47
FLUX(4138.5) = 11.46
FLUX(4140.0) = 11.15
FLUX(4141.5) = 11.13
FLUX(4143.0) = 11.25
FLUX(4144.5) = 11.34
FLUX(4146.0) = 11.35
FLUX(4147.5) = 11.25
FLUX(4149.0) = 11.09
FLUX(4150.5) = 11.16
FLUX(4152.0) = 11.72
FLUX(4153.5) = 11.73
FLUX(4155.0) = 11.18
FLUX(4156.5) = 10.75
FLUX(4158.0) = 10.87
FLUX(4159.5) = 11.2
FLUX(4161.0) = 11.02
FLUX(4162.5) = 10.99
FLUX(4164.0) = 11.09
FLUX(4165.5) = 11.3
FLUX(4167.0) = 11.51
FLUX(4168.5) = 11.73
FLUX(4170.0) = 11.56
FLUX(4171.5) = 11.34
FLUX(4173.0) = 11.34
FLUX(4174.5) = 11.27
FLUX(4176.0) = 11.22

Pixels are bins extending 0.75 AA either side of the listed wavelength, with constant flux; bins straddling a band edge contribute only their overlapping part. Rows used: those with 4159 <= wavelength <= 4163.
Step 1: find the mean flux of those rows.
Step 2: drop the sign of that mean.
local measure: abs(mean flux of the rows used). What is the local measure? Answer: 11.1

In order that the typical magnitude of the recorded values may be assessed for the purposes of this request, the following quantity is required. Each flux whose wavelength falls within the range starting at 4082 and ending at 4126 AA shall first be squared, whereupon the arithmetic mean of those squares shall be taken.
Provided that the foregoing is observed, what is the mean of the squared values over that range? 161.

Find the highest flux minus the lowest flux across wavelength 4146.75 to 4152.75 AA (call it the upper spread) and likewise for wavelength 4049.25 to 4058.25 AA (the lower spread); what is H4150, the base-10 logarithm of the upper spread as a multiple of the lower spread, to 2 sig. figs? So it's 0.29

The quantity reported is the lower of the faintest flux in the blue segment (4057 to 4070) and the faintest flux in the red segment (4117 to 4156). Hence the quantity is 11.1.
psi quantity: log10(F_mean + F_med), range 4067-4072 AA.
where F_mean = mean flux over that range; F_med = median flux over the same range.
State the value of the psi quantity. 1.36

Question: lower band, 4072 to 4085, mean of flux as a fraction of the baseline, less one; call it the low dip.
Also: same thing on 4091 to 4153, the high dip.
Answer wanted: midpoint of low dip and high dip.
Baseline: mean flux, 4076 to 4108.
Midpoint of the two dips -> -0.04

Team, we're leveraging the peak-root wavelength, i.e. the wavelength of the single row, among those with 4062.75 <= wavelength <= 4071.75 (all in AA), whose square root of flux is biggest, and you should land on 4063.5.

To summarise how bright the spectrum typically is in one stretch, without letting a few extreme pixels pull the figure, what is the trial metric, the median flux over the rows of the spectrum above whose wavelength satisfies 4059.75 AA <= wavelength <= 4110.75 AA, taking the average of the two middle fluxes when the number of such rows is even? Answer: 12.2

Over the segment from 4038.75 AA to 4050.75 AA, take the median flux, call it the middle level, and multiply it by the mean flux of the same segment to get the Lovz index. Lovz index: 122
